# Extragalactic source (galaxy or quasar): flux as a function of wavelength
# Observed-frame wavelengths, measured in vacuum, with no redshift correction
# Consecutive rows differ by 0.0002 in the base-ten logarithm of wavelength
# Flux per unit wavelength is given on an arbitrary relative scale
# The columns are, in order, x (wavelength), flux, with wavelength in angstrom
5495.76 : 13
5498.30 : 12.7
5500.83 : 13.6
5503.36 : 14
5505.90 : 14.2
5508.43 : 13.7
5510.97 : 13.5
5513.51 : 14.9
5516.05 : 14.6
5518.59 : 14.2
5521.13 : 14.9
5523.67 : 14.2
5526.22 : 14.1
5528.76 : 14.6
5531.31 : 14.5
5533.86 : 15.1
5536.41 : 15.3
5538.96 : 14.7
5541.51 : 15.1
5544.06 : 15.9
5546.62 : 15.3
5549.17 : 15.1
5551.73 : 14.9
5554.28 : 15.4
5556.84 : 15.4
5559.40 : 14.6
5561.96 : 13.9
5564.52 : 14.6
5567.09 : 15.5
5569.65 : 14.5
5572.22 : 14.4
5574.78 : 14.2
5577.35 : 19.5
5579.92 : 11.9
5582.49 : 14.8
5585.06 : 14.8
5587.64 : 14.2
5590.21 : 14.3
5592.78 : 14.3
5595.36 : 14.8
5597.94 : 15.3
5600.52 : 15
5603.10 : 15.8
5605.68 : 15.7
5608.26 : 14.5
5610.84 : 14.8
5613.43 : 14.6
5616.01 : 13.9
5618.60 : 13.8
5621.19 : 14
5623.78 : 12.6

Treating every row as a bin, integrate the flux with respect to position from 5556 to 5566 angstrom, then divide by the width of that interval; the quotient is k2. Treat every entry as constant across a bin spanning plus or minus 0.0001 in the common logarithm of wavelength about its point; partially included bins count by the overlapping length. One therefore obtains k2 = 14.6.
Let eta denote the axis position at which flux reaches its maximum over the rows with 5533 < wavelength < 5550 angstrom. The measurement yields 5544.06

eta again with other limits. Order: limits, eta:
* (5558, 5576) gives 5567.09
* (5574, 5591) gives 5577.35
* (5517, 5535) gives 5533.86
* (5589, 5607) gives 5603.10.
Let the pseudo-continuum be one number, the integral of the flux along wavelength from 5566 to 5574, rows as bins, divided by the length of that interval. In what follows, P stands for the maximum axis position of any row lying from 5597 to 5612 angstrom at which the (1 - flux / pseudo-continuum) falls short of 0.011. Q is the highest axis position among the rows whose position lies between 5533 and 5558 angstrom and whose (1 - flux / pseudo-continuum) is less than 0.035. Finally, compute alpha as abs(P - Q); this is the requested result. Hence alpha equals 54.0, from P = 5610.84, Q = 5556.84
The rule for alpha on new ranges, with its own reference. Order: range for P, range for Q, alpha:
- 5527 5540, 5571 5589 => 46.1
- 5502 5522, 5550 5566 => 43.4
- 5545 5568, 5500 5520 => 51.0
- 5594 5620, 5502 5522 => 92.3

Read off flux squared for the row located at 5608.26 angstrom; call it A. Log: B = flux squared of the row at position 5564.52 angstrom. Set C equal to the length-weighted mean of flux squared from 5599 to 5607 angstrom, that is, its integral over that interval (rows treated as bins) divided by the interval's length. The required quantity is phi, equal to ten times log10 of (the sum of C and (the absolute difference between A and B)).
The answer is 23.9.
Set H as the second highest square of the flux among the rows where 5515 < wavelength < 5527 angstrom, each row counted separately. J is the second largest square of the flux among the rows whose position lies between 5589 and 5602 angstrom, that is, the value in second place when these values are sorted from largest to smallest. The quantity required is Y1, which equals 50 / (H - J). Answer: -4.2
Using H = 213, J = 225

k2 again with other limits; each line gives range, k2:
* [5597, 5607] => 15.5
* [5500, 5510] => 13.9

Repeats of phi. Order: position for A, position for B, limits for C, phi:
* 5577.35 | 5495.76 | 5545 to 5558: 26.5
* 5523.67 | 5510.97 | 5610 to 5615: 23.7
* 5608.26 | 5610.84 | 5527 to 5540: 23.6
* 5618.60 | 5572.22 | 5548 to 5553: 23.8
